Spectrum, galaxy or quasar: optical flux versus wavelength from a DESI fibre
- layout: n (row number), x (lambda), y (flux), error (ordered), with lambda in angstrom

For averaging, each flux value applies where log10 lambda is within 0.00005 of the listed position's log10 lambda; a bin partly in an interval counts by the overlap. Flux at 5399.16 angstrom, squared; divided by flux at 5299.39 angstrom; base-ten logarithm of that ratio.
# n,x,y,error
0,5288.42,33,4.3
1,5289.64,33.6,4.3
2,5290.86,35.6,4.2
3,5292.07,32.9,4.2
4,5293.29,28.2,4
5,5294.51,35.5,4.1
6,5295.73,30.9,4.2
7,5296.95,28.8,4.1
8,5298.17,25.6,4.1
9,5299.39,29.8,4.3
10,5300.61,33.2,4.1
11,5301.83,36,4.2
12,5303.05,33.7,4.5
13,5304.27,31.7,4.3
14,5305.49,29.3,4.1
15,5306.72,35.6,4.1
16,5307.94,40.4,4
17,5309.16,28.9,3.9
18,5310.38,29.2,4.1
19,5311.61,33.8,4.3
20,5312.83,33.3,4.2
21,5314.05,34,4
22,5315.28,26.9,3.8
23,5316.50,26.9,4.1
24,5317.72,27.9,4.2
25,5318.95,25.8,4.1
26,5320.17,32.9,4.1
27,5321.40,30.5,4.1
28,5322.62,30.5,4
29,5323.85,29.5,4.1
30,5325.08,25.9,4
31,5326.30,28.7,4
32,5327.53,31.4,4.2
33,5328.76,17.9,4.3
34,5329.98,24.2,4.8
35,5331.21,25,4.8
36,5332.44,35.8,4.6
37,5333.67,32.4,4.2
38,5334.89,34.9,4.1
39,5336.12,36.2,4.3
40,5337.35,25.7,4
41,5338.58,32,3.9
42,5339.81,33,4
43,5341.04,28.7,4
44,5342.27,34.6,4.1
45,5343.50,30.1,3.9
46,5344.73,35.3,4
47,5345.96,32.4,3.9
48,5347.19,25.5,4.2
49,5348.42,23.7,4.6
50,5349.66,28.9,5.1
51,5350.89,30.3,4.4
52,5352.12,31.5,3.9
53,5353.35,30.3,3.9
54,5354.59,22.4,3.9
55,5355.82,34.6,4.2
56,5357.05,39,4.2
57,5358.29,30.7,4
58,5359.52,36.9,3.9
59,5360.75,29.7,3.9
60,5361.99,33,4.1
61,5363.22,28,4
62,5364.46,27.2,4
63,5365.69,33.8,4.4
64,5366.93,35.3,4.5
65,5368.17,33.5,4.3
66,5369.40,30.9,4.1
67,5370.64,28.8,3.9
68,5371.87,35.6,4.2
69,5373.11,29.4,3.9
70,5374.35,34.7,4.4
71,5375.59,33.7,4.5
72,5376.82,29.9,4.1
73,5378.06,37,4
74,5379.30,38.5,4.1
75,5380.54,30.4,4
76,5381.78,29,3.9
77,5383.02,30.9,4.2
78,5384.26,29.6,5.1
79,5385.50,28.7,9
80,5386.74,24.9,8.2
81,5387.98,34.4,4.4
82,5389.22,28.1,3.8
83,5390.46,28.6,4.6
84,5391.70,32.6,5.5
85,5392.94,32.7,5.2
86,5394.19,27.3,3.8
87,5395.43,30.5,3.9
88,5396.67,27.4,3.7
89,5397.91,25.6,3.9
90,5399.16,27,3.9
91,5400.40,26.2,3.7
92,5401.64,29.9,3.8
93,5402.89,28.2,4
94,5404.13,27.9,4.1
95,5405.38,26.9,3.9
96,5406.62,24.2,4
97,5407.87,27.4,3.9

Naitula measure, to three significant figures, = 1.39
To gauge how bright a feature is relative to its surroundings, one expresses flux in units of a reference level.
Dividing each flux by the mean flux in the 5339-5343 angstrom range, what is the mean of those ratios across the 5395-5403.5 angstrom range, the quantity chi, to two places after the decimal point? 0.87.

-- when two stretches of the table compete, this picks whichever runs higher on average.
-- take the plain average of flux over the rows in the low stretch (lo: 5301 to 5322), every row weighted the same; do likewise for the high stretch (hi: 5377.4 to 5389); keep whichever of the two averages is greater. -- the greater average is 31.6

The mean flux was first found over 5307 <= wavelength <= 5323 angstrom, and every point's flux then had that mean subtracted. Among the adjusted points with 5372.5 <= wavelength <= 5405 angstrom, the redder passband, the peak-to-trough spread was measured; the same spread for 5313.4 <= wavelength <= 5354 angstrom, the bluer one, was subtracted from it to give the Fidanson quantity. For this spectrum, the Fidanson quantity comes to -4.7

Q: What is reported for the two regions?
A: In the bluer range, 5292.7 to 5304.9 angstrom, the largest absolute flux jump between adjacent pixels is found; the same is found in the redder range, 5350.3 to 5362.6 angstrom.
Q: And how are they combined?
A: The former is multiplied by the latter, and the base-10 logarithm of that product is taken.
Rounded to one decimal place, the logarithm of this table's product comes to 1.9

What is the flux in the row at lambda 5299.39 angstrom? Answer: 29.8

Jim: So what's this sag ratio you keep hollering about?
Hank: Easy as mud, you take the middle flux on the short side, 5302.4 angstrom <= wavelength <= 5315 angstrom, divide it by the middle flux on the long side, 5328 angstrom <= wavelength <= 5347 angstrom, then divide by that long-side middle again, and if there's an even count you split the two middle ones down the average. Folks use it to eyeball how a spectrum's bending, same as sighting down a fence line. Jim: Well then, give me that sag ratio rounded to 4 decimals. 0.0319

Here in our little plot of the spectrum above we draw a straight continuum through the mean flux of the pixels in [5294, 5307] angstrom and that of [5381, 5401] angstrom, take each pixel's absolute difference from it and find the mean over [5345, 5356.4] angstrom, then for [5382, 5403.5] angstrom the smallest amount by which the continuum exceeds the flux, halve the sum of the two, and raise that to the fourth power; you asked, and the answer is 1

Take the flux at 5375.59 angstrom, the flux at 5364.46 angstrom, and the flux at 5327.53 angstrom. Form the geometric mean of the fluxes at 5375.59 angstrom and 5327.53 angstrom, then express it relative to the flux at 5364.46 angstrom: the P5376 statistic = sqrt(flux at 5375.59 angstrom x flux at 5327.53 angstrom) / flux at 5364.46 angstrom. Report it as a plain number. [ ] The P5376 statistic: 1.20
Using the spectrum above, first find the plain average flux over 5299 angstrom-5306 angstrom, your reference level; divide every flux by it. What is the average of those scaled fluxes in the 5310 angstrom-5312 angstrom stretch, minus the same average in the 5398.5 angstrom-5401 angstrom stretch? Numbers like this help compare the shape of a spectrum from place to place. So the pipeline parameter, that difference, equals 0.15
